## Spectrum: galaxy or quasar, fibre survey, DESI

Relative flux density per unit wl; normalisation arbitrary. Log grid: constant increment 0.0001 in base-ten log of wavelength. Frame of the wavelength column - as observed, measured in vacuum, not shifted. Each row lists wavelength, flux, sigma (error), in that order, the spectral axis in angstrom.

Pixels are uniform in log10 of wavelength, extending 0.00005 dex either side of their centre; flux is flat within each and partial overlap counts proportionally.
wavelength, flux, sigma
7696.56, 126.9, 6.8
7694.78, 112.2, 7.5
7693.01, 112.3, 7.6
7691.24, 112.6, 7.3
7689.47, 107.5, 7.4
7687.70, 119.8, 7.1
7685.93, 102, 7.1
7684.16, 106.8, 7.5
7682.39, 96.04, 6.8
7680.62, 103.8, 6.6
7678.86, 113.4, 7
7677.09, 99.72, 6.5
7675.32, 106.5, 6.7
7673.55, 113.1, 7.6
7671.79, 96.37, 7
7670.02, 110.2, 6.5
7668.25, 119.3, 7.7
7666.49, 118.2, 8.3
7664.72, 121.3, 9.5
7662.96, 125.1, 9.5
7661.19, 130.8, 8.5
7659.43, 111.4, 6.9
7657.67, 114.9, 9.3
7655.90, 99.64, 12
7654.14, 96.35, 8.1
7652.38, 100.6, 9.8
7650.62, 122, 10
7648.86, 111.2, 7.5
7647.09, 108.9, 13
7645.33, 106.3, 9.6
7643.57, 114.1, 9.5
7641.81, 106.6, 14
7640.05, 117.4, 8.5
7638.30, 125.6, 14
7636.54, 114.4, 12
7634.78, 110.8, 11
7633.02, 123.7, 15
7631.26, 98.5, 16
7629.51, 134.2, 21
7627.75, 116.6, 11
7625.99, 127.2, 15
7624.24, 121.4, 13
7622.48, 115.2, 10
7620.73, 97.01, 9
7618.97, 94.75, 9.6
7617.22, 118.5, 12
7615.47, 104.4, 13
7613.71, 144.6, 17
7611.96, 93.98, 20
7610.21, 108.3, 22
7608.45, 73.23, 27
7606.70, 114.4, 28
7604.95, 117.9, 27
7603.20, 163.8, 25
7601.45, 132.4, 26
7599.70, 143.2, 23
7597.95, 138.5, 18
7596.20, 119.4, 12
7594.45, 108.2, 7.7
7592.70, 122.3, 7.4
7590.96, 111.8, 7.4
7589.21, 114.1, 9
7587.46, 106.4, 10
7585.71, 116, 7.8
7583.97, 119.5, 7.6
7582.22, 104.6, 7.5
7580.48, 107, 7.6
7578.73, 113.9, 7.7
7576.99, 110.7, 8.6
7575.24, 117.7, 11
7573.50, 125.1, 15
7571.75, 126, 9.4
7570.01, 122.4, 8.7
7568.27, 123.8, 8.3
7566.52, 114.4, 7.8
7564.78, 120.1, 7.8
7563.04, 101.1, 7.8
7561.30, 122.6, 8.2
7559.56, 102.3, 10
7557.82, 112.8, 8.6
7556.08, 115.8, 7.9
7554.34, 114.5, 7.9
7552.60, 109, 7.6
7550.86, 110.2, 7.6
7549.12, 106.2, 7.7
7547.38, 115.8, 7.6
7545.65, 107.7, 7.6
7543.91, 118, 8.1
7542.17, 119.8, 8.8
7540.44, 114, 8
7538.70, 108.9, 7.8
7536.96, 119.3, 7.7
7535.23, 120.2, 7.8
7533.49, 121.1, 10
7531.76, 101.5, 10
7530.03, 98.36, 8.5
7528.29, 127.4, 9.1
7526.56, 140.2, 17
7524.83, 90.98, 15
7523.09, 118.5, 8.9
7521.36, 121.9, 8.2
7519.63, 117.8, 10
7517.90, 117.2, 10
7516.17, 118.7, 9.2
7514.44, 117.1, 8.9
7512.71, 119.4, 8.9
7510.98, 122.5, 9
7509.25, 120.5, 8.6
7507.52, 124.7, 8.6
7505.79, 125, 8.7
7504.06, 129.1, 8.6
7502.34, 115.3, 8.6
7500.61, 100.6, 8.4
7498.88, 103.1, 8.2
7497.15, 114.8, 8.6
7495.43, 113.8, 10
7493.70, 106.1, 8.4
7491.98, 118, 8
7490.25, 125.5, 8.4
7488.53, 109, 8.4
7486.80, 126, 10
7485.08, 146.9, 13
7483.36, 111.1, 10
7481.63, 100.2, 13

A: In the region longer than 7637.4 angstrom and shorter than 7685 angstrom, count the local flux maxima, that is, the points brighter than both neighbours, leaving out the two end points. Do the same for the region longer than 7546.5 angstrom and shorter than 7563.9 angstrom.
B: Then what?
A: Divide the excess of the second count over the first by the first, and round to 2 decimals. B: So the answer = -0.57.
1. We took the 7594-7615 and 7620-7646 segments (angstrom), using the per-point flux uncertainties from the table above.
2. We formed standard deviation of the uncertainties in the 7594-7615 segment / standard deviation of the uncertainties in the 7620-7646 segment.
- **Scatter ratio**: 1.9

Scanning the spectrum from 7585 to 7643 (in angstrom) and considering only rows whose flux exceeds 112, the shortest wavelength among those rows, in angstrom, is 7585.71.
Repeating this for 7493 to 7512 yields 7495.43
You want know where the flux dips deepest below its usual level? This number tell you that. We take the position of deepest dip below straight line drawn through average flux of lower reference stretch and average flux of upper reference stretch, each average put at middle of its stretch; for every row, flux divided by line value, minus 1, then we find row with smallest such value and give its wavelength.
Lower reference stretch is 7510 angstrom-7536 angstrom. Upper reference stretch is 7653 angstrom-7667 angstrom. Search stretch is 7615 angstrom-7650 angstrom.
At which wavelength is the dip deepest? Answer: 7618.97 angstrom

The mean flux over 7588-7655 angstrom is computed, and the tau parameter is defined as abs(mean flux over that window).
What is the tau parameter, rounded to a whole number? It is 116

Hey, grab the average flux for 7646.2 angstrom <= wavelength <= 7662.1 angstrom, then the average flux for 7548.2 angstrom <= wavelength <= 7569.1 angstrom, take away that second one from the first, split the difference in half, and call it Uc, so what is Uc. -1.0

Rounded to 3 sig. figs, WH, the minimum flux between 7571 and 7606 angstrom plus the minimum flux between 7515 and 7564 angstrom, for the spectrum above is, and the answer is 196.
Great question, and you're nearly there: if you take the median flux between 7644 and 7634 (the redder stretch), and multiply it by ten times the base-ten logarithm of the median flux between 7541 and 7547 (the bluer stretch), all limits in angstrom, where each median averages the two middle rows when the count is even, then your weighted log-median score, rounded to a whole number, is 2367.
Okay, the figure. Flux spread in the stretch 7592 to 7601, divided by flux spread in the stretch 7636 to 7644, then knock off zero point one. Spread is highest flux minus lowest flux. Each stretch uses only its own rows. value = 1.7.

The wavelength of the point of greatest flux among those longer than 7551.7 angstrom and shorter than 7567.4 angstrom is 7561.30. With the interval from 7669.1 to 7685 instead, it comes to 7678.86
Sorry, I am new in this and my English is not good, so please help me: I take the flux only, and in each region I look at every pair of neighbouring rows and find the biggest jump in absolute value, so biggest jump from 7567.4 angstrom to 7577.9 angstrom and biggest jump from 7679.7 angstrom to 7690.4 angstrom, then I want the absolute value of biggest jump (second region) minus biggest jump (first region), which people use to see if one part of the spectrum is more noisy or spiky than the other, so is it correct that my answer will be 10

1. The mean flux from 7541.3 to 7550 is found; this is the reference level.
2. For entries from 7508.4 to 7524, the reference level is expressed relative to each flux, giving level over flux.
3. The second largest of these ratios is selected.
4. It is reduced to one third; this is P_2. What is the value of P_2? 0.323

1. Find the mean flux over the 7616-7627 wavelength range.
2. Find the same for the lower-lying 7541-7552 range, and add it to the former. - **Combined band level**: 225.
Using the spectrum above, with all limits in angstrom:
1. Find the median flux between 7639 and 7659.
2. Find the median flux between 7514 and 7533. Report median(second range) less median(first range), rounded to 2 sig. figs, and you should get 8.9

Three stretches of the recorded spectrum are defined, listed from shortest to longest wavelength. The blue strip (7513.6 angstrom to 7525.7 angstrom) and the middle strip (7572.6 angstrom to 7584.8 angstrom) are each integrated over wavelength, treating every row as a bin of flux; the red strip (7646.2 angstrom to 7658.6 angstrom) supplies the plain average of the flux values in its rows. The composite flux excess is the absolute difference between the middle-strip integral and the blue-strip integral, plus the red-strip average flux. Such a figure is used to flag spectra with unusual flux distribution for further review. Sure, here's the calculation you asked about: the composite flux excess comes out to 112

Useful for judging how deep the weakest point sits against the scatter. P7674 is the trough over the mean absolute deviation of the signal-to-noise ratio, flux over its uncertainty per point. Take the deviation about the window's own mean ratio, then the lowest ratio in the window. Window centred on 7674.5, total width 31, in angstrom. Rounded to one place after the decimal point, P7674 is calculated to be 12.8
